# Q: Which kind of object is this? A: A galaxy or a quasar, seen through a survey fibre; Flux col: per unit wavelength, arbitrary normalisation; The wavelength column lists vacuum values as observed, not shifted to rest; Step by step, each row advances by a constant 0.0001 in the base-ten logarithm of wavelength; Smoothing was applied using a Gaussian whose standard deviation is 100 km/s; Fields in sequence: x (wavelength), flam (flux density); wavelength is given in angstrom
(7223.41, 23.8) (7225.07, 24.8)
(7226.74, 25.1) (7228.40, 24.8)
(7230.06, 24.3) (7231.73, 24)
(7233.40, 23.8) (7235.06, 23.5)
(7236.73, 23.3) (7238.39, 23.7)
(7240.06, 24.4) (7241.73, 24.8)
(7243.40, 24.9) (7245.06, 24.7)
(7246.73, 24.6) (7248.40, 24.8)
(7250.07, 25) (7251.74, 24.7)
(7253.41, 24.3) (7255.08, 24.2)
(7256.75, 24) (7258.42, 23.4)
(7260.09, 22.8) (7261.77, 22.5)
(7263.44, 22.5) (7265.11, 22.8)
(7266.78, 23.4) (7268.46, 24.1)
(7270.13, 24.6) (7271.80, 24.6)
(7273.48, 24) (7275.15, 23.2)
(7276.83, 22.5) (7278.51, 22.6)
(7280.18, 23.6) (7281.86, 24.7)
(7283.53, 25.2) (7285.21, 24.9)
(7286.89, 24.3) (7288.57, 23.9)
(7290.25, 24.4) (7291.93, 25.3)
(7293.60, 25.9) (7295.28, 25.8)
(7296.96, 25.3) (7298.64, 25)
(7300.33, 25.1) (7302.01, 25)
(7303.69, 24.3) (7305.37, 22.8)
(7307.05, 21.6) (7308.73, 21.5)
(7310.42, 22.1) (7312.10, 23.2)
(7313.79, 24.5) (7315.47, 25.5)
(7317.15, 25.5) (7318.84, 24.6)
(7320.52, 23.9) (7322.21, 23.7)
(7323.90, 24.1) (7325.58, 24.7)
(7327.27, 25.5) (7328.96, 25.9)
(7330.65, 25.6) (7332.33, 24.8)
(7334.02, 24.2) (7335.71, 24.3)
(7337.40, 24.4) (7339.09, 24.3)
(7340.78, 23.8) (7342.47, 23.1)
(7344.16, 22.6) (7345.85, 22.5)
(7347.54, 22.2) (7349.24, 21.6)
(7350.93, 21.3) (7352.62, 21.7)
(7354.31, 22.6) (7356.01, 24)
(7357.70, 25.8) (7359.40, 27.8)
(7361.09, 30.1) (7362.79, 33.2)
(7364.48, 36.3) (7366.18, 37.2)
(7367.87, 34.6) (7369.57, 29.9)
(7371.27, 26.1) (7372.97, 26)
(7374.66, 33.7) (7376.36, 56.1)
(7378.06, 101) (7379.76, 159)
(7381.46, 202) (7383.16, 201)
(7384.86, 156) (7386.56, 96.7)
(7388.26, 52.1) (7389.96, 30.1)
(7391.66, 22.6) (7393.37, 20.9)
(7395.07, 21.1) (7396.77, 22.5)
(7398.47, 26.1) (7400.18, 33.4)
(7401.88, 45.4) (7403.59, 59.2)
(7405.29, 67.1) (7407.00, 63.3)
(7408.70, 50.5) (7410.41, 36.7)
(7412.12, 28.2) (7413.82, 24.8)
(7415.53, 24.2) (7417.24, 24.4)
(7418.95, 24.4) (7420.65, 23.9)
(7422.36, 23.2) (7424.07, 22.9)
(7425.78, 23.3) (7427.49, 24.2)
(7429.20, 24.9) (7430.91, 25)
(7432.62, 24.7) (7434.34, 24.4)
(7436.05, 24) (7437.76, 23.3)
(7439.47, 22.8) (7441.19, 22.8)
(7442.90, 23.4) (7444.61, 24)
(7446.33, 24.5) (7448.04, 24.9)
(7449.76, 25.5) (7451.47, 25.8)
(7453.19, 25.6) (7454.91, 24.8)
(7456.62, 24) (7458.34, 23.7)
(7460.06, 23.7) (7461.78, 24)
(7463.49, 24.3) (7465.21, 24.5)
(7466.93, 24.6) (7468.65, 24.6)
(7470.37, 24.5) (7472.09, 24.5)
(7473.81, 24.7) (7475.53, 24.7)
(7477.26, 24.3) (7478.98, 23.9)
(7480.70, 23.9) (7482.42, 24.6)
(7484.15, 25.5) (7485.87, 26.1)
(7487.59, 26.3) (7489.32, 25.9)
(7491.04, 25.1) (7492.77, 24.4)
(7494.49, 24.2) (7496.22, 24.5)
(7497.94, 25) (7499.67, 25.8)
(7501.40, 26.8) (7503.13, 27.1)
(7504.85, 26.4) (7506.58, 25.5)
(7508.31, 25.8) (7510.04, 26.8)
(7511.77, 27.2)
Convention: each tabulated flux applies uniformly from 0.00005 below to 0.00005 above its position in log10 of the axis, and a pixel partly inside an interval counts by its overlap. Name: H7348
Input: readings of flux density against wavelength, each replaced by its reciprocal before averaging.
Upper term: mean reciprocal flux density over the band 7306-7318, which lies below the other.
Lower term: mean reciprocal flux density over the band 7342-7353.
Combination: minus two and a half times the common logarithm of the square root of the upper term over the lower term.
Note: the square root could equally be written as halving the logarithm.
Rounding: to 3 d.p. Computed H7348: 0.028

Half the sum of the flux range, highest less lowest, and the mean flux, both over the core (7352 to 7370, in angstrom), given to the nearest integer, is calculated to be 22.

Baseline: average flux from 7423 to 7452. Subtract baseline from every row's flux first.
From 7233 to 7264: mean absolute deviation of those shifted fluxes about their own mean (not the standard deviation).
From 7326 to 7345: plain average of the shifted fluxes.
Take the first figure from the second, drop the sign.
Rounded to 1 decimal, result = 0.4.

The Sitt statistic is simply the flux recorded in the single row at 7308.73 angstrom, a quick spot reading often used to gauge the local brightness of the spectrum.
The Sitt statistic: 21.5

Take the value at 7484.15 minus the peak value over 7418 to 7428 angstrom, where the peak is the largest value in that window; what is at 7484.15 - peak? 1.1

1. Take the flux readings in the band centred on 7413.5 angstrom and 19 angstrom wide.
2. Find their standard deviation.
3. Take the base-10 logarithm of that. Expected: 1.2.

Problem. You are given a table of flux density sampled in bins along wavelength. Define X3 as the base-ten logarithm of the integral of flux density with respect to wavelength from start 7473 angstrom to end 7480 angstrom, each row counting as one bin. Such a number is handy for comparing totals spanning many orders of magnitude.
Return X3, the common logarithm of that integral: 2.23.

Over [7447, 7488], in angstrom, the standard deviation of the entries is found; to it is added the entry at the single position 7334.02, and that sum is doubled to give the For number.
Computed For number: 50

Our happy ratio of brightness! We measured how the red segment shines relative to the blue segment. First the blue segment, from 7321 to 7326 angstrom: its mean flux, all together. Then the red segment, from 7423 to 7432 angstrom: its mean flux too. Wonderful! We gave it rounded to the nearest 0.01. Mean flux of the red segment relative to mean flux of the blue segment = 1.00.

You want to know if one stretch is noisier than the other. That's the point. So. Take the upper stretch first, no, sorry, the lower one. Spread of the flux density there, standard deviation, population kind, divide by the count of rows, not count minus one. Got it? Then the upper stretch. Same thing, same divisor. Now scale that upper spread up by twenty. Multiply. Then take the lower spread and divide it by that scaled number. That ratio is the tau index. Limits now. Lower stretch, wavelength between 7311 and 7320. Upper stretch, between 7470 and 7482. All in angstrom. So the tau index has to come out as 0.134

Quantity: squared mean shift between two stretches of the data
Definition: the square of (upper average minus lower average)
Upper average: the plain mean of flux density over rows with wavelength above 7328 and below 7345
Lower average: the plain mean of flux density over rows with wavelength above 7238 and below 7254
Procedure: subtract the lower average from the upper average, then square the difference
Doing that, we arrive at 0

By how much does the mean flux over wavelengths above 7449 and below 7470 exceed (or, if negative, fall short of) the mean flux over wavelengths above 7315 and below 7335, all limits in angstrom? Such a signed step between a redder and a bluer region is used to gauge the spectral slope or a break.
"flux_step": -0.2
